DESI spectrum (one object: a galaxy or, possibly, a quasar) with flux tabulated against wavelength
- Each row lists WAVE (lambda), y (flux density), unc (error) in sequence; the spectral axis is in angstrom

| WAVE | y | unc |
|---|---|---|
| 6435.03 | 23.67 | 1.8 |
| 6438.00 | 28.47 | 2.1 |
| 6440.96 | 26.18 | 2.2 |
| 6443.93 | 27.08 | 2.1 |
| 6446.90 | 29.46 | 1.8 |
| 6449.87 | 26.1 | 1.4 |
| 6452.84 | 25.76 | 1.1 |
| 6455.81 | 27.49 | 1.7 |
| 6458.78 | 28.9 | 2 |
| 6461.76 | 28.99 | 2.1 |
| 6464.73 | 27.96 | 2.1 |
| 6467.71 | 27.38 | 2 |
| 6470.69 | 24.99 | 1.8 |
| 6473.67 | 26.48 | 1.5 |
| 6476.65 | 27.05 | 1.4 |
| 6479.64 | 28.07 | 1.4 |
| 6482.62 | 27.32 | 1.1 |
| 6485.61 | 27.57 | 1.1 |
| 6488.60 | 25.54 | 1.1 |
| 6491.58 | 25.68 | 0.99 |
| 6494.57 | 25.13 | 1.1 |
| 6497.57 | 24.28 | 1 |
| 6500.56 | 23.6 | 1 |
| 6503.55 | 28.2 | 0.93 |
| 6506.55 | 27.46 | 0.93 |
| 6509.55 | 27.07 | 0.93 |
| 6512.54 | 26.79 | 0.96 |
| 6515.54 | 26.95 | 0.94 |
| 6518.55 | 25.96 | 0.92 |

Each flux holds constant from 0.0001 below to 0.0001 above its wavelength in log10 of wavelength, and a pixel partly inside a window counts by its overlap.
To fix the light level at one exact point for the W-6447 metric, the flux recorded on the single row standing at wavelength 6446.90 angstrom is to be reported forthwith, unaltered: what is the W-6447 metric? 29.46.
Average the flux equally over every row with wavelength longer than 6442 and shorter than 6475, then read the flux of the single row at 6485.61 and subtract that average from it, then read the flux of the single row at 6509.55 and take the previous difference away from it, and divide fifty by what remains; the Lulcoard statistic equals 1.86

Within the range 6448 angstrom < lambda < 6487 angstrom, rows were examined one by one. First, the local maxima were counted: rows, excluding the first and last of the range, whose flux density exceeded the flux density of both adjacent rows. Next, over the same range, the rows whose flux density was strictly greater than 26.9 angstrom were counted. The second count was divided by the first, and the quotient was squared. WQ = 20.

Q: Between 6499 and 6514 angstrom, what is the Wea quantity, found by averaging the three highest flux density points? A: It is 27.6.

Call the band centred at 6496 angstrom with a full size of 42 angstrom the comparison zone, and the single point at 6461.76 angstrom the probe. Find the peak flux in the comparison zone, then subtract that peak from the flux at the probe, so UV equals 0.8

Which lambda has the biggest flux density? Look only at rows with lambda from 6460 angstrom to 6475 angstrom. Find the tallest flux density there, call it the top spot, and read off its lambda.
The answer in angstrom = 6461.76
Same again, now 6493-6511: 6503.55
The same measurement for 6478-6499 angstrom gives 6479.64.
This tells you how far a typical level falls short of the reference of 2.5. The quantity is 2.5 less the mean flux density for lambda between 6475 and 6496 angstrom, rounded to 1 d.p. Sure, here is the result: -24.1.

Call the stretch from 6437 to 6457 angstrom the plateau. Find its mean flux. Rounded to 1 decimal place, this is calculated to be 27.2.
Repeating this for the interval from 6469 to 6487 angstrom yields 26.9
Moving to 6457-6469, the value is 28.3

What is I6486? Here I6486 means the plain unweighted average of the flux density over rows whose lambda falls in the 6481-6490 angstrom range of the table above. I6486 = 26.8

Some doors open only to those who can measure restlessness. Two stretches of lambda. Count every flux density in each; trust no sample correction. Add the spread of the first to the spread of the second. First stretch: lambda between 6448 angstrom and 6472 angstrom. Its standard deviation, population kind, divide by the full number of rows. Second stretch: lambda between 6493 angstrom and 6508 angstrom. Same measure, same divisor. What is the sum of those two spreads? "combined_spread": 3.2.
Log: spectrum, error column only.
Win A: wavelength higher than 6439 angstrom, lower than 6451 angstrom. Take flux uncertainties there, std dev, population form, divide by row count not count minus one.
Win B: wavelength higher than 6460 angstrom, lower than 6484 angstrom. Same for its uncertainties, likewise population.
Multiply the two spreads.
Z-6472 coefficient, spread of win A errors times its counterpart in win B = 0.110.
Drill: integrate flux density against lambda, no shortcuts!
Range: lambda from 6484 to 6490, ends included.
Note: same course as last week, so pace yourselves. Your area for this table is 159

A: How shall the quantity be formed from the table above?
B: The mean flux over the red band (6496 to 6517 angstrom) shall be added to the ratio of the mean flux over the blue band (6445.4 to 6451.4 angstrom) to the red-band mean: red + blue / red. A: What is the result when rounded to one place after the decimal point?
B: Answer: 27.4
